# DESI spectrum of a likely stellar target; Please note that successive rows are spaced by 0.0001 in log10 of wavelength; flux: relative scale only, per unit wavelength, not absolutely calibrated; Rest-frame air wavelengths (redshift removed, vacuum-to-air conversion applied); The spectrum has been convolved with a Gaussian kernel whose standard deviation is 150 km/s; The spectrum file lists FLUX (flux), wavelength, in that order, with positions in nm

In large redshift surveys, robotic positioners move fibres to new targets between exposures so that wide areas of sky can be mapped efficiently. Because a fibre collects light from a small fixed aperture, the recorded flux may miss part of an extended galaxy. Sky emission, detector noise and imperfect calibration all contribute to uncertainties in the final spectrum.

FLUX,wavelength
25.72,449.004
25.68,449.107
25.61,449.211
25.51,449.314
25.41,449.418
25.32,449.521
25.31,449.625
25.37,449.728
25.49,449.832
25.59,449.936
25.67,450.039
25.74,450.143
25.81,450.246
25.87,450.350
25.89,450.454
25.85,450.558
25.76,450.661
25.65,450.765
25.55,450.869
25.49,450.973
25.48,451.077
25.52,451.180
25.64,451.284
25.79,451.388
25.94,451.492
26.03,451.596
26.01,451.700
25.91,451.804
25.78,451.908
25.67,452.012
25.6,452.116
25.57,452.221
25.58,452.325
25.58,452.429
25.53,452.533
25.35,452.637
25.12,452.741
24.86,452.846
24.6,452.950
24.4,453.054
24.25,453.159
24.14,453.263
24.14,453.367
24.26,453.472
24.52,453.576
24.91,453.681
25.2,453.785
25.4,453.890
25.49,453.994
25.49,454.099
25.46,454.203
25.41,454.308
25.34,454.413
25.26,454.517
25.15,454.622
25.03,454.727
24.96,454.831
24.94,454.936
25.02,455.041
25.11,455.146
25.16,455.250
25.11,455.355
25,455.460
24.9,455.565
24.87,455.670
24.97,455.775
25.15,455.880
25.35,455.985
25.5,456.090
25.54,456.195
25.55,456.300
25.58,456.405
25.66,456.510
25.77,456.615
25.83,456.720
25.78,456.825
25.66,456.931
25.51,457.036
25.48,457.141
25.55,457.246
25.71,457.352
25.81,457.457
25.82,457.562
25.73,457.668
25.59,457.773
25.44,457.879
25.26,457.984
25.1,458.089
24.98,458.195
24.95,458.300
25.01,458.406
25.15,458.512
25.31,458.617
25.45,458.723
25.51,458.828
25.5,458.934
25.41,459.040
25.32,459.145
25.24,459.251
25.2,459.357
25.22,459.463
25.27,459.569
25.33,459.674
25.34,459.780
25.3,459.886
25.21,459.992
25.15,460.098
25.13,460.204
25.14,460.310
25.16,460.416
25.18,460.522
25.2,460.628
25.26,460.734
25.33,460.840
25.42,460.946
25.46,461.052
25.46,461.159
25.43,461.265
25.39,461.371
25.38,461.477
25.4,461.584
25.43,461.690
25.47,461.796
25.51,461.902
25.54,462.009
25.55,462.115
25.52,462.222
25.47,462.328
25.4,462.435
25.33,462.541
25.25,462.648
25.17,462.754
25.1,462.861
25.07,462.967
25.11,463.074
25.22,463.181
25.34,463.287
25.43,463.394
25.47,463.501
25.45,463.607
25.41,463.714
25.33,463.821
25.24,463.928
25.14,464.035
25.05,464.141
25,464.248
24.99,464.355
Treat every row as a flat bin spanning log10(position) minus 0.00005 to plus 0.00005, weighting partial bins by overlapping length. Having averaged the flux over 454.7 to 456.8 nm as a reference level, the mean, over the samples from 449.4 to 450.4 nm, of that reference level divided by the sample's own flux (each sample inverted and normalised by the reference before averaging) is 0.99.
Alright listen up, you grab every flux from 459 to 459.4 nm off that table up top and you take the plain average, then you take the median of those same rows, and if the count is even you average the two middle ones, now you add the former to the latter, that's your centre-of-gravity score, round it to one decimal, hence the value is 50.6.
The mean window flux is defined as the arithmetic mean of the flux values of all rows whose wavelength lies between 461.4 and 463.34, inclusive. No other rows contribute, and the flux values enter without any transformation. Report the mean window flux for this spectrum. 25.35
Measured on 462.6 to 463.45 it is 25.21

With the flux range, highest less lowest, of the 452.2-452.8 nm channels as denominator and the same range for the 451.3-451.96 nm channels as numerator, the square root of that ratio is 0.74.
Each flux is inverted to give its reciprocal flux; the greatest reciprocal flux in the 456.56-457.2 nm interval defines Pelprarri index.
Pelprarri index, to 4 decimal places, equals 0.0392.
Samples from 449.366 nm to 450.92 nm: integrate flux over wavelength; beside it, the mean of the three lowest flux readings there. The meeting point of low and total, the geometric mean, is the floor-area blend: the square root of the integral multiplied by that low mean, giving 31.8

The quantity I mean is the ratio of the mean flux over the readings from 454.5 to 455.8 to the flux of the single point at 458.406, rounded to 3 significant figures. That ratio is 1.00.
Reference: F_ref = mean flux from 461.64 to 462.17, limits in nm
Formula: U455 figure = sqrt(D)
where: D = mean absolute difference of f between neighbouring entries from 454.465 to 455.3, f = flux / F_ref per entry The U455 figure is 0.055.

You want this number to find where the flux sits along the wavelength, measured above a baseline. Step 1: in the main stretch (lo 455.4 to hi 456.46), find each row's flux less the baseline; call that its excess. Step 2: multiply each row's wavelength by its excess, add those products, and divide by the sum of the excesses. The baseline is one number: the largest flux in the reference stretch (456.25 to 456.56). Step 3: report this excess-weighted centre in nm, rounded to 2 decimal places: 455.75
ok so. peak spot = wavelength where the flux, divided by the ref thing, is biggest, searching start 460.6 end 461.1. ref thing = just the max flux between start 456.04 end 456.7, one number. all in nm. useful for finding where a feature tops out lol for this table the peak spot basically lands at 461.052 nm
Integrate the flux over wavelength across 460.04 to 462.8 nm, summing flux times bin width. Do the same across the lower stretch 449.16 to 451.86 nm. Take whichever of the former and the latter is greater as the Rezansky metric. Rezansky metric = 70.0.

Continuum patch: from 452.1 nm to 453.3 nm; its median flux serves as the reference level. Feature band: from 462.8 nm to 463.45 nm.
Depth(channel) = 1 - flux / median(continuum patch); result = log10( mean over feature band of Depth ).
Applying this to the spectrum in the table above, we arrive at -3.0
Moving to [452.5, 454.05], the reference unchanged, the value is -1.8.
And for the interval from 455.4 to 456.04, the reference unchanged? -2.1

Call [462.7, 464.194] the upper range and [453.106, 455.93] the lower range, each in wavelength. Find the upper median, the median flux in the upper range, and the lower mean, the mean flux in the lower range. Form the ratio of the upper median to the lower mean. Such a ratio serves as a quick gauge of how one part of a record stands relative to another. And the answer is 1.01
